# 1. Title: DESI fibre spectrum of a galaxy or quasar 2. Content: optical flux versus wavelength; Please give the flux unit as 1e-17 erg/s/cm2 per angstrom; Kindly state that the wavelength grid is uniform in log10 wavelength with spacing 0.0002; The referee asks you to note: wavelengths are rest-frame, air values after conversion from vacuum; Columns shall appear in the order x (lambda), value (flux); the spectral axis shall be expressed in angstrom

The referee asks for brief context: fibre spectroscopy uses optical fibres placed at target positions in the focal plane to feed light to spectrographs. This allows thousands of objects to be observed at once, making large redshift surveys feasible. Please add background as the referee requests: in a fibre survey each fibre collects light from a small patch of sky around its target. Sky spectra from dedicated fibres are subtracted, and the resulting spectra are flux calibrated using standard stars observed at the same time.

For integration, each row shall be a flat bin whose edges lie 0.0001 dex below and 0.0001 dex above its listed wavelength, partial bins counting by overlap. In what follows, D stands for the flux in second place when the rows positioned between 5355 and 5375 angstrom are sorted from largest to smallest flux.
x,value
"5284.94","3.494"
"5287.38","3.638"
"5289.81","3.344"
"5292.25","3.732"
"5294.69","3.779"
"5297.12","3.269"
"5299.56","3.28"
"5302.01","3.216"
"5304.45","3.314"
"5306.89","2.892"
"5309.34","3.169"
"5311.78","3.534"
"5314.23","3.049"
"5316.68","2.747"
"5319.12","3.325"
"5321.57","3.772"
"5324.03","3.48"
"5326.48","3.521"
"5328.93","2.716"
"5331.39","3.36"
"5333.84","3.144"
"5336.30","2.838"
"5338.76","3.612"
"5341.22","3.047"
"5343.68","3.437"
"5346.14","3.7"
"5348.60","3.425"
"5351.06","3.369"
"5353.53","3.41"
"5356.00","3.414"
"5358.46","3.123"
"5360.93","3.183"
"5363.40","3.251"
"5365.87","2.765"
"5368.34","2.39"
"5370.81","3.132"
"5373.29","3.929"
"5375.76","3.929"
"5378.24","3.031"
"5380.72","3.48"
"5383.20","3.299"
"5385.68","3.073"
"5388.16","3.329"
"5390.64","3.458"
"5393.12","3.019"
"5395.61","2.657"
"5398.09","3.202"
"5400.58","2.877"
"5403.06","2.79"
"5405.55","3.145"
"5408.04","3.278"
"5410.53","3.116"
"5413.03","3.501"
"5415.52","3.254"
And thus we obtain 3.414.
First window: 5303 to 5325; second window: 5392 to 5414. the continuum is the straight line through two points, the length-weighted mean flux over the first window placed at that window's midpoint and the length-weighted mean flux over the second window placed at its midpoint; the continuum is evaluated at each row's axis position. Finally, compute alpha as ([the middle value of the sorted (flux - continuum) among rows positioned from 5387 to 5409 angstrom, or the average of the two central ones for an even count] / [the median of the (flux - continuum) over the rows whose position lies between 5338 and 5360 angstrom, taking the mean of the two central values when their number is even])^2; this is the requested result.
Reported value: 0.1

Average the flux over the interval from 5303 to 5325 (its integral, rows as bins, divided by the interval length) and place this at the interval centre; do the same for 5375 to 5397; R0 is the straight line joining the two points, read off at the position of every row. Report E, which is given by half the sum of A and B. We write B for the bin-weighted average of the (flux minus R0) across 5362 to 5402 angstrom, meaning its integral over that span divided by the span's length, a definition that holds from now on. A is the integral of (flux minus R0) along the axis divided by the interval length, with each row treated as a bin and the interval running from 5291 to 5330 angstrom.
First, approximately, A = 0.05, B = -0.063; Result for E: -0.006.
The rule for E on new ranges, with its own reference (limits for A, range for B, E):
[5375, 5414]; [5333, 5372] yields -0.044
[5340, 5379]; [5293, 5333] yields 0.037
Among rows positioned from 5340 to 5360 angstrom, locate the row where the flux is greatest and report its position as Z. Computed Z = 5346.14 angstrom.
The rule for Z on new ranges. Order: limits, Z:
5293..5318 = 5294.69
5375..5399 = 5375.76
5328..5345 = 5338.76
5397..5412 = 5408.04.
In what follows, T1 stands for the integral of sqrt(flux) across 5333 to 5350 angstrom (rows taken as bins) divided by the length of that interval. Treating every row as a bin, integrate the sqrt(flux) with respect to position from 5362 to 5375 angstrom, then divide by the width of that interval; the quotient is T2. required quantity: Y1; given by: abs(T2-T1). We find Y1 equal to 0.058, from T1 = 1.82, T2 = 1.76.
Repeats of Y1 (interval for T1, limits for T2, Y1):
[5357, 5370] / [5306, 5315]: 0.062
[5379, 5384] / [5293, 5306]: 0.004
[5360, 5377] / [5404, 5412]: 0.011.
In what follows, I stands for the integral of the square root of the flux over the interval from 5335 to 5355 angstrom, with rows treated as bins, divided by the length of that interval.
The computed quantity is 1.83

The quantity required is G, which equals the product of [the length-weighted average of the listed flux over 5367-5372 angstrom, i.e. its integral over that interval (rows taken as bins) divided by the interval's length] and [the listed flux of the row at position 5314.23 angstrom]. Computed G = 8.4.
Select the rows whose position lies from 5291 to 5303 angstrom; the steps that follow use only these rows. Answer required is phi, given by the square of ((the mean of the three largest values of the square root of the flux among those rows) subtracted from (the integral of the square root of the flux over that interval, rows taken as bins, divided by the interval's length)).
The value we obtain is 0.001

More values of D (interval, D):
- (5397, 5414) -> 3.278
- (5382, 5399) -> 3.329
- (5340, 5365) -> 3.437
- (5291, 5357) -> 3.772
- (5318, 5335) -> 3.521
